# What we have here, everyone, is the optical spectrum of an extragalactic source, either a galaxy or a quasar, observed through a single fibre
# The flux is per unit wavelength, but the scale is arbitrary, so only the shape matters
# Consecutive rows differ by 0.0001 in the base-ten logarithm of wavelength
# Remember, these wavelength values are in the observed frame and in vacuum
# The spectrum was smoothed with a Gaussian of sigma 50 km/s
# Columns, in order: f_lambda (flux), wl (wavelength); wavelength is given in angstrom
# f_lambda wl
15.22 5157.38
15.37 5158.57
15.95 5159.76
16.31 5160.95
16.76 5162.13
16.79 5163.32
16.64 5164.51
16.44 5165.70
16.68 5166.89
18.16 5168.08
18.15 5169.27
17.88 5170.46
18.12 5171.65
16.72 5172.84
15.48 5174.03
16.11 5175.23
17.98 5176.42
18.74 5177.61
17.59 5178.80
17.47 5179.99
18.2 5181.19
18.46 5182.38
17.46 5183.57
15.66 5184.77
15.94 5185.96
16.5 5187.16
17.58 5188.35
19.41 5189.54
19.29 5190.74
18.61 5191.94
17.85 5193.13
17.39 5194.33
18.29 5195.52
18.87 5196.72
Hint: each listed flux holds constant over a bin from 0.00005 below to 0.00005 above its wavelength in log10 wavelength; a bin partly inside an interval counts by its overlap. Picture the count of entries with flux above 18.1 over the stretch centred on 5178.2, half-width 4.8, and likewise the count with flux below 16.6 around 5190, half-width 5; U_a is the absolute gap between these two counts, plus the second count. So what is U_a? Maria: 3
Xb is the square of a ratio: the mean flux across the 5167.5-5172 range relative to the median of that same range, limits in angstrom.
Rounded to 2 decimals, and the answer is 0.99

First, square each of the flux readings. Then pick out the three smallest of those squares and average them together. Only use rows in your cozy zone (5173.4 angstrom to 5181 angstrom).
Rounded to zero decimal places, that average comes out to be 268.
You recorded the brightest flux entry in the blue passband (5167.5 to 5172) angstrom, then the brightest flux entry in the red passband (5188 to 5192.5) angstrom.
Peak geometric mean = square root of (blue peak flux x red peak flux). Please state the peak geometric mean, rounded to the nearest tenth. 18.8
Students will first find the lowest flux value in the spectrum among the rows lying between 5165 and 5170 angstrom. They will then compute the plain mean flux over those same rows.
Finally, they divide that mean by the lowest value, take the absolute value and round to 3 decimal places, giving 1.056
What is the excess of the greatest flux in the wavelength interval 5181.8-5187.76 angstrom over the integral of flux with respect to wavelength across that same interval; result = -82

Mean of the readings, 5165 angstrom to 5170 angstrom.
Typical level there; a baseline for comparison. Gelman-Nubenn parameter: 17.4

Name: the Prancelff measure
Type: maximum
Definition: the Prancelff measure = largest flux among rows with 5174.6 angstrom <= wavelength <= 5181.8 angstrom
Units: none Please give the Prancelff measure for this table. 18.74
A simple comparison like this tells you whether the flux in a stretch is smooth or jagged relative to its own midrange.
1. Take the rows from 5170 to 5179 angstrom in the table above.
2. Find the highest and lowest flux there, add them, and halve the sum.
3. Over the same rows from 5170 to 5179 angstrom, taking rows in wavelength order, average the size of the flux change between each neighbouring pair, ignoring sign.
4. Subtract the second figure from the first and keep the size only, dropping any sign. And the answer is 16.1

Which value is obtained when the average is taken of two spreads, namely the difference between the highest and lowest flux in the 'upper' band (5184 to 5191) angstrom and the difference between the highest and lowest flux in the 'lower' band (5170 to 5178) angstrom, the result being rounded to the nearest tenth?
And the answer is 3.5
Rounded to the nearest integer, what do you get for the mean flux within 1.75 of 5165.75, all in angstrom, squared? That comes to 275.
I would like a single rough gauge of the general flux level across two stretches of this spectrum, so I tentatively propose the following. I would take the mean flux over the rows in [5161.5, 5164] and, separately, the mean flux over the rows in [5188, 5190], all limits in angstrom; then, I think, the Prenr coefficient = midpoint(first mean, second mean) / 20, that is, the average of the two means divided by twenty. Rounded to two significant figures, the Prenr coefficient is 0.88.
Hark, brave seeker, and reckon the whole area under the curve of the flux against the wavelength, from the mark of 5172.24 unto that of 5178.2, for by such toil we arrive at 101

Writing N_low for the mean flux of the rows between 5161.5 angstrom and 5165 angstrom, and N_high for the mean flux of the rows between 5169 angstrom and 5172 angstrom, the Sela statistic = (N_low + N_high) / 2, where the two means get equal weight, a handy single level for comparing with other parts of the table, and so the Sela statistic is 17.4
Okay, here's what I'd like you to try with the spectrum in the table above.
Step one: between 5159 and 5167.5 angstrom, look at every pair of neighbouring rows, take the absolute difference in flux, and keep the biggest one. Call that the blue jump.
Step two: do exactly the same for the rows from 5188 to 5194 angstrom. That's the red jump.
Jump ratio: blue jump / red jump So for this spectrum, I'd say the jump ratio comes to 0.25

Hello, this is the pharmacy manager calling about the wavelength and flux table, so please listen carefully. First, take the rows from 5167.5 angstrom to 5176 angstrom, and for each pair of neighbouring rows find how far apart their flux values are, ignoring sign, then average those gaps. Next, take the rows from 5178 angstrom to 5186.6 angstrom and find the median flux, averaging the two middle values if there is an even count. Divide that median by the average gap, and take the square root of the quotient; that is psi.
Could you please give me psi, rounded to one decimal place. 5.3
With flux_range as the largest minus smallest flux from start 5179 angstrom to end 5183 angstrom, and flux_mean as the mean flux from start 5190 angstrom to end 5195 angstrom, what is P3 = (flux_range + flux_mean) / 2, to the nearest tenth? 9.6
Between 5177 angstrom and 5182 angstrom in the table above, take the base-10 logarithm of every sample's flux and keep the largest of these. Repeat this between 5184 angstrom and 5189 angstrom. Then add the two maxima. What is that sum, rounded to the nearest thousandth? 2.518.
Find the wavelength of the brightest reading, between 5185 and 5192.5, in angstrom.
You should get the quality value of 5189.54 angstrom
